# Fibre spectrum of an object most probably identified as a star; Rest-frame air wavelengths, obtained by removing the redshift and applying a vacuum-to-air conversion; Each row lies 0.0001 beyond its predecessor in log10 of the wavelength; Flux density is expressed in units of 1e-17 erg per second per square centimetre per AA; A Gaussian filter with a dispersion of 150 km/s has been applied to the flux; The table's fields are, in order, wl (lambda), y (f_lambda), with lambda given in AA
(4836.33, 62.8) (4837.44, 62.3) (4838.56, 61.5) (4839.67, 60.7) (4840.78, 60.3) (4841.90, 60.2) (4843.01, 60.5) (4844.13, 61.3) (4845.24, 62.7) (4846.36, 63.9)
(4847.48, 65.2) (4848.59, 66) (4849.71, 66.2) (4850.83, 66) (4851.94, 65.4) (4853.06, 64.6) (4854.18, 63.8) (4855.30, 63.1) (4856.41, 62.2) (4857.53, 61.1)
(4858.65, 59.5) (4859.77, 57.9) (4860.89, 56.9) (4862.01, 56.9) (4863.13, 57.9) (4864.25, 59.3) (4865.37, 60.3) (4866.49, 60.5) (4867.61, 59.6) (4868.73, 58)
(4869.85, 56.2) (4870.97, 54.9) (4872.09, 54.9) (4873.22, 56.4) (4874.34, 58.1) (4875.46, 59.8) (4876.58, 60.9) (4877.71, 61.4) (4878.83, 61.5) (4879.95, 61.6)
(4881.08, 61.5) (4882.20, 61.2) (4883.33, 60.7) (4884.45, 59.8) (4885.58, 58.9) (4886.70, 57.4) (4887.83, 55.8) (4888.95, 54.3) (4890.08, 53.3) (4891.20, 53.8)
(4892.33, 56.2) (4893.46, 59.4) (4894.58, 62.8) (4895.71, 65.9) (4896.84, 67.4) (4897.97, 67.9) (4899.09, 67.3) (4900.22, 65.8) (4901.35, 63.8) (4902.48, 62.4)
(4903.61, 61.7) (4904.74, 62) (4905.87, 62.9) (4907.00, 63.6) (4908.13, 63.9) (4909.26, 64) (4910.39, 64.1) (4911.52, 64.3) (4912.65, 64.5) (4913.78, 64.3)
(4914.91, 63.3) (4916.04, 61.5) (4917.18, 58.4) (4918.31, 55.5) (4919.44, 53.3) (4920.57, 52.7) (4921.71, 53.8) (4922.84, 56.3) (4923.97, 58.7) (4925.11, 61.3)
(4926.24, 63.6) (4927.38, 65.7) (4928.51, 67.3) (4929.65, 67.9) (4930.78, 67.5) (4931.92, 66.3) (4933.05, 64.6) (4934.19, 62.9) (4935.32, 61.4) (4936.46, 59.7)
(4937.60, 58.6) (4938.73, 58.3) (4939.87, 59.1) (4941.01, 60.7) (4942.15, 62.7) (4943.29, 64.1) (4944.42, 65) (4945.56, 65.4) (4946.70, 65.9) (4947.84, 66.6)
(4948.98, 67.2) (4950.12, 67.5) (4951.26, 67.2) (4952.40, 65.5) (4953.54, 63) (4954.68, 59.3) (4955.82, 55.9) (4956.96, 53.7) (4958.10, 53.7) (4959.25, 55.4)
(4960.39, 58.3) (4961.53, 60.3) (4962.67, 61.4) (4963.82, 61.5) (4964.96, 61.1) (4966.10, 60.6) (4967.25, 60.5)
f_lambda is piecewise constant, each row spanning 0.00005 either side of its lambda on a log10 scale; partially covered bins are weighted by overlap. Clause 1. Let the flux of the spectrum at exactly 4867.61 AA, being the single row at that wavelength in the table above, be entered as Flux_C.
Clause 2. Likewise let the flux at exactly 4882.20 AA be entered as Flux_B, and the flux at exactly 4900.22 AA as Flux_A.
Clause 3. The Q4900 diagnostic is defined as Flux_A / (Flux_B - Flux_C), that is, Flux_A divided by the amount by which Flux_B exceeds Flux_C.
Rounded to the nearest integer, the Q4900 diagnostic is 41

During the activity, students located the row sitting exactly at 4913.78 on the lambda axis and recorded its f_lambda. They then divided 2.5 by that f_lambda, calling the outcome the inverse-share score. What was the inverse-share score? 0.039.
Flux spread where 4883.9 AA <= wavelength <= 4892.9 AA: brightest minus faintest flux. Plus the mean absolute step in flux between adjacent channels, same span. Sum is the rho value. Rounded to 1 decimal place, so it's 7.8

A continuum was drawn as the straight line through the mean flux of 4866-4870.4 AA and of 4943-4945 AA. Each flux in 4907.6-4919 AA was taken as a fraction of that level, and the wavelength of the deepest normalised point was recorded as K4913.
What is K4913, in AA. 4918.31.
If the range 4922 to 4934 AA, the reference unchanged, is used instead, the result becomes 4922.84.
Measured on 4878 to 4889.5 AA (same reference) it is 4888.95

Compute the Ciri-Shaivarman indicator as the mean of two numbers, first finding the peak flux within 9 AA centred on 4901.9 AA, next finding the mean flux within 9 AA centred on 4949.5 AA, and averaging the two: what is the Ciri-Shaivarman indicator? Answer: 67.0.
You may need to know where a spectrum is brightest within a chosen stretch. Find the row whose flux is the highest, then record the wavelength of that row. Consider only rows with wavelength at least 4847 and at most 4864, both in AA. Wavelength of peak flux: 4849.71 AA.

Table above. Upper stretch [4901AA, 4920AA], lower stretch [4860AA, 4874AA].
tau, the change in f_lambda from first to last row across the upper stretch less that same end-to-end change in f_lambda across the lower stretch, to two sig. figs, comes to -10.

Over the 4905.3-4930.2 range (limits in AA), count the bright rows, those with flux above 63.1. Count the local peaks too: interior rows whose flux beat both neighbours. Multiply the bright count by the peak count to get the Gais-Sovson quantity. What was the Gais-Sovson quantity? 12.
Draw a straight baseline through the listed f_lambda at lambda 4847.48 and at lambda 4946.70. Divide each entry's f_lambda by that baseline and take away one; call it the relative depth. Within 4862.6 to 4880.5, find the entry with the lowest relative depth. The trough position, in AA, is 4872.09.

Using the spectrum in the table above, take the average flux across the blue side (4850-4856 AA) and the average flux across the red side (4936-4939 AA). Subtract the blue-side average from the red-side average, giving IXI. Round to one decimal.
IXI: -5.7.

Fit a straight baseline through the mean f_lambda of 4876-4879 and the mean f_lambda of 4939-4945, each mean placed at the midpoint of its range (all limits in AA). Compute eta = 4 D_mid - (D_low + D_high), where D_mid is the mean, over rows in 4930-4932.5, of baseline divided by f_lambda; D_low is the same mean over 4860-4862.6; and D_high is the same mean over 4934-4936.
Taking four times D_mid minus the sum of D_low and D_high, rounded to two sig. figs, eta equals 1.6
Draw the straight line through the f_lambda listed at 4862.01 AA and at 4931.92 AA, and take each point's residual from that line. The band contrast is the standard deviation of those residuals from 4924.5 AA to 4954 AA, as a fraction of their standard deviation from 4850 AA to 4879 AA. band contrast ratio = 0.80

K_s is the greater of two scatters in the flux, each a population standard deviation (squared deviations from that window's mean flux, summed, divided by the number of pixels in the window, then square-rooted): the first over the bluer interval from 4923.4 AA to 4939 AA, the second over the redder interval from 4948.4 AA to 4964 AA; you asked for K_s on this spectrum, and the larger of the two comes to 4.8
